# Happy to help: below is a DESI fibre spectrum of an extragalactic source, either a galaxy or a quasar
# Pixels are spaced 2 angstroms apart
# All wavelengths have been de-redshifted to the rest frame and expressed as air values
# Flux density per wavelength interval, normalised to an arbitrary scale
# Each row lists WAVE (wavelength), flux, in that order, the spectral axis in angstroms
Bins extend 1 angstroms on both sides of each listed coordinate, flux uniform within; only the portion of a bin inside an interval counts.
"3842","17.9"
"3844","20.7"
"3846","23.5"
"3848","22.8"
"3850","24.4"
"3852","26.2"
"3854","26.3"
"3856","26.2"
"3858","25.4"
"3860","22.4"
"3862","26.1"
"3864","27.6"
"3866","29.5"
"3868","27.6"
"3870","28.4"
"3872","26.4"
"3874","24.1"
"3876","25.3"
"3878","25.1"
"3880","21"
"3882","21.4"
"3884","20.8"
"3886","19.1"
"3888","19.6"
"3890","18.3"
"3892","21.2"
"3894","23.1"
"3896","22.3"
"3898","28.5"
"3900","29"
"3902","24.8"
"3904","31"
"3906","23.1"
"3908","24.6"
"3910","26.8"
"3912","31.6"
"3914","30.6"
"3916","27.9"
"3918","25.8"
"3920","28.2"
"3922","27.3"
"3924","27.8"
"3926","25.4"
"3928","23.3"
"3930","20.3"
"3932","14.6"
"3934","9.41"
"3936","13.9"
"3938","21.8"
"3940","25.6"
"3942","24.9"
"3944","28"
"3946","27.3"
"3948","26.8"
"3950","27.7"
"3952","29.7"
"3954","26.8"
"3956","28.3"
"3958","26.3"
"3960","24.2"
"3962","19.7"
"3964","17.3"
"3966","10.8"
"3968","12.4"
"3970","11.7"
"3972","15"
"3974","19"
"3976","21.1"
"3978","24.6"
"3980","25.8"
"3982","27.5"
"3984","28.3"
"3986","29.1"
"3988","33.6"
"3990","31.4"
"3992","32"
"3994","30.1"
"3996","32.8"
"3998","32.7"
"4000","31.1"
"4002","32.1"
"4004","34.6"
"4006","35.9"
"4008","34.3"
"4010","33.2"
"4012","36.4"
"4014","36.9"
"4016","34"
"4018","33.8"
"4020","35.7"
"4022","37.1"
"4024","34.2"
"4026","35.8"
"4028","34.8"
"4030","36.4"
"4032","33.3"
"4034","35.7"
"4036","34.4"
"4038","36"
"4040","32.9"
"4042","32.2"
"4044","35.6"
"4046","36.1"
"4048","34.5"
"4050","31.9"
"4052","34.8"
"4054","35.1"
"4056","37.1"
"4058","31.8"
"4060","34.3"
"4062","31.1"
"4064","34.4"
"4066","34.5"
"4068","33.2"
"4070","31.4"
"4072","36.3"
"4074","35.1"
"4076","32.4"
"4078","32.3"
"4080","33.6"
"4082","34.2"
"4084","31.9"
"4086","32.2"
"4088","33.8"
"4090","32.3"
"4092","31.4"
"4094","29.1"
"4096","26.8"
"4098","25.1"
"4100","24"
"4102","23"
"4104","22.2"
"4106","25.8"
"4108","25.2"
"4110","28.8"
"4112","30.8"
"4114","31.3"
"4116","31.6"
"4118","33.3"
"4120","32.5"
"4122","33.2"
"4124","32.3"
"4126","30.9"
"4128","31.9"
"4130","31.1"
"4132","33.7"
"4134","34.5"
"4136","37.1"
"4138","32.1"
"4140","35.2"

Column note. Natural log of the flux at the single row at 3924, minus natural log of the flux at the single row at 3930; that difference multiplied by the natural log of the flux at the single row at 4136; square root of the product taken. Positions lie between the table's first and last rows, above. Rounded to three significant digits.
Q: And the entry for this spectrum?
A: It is 1.07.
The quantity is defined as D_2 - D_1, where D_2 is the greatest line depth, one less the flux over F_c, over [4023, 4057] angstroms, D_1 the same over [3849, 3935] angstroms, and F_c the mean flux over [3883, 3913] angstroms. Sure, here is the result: -0.9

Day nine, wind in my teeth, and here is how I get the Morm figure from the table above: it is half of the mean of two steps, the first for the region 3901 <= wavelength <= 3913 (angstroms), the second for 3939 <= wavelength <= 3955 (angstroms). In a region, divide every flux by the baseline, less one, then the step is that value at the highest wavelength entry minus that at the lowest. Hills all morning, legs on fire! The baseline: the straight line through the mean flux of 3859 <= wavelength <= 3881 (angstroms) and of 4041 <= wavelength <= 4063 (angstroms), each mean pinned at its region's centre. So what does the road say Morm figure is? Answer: 0.063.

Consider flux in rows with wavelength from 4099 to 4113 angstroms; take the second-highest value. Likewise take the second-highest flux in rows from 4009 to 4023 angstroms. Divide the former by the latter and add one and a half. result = 2.3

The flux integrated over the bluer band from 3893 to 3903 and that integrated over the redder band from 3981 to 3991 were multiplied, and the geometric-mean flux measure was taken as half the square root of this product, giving 138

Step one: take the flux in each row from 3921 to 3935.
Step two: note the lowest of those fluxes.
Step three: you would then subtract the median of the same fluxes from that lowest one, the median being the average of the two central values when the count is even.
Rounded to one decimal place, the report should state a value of -13.9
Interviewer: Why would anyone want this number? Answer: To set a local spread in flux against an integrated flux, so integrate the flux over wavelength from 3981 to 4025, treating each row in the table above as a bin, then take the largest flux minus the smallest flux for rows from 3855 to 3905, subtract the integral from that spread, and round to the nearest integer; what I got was -1441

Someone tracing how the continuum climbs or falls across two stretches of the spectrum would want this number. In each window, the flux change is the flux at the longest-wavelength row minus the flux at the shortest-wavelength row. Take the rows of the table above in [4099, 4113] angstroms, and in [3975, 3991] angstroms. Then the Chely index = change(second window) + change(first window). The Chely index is 17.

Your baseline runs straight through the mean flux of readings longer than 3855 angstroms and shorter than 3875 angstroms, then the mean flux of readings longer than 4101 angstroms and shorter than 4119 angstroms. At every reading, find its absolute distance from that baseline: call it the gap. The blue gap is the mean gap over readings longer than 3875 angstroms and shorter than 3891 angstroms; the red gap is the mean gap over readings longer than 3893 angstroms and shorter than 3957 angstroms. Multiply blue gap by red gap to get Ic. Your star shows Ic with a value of 17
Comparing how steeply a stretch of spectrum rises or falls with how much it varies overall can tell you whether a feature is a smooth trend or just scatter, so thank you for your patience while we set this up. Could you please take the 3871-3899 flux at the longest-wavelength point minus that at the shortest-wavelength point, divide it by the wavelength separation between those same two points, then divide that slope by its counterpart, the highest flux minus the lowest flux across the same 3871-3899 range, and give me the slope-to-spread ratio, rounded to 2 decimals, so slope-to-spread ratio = 0.01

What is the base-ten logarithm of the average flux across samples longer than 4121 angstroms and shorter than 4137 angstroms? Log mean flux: 1.52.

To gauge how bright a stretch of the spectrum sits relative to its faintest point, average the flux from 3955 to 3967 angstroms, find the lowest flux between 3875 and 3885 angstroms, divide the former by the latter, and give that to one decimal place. 1.0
